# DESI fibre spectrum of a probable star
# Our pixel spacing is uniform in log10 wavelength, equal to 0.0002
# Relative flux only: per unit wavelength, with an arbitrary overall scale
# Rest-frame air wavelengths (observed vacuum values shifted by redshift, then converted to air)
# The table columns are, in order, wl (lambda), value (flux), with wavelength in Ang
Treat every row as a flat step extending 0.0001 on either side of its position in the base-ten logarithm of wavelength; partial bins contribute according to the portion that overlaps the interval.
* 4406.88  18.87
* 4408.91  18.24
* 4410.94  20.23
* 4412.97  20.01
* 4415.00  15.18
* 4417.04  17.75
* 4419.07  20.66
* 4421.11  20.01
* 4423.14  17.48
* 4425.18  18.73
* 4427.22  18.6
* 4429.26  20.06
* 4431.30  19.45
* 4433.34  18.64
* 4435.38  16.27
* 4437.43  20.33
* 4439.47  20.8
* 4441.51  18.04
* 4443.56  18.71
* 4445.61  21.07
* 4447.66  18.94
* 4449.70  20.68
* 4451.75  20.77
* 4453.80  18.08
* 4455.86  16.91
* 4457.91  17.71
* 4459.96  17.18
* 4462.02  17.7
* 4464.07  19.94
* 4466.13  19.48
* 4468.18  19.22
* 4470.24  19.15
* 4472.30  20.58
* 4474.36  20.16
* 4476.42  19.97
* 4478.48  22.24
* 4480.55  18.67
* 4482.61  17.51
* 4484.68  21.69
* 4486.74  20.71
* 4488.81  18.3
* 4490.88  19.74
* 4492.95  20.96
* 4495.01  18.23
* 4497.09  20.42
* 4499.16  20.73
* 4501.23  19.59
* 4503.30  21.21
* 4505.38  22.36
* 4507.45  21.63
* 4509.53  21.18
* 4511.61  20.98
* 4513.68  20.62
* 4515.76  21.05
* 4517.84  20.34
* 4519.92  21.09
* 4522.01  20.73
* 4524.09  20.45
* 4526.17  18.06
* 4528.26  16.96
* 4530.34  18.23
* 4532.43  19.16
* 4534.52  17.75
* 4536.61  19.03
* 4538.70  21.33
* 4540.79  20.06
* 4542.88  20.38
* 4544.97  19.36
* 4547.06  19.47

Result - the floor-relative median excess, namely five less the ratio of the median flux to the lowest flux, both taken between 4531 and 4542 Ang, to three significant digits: 3.92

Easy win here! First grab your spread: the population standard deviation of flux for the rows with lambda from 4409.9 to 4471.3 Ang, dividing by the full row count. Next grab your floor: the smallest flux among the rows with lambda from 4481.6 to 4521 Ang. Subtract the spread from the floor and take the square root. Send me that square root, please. 4.01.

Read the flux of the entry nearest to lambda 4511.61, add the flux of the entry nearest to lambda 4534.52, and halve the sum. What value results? 19.4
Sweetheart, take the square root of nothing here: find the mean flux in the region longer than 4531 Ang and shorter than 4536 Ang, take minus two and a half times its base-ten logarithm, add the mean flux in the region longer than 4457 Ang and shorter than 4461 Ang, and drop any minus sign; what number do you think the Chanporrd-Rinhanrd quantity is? 14.3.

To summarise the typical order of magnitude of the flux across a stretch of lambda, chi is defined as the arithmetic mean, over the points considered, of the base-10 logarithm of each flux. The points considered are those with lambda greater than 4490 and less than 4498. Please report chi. 1.297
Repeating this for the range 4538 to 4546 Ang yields 1.307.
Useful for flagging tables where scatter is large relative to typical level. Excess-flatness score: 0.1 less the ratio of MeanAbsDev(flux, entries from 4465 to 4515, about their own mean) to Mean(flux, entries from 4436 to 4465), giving 0.046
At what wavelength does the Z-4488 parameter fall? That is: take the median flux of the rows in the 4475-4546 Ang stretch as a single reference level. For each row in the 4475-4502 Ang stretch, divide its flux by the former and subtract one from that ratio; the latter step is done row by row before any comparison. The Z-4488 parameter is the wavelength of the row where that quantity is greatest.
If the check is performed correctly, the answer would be 4478.48 Ang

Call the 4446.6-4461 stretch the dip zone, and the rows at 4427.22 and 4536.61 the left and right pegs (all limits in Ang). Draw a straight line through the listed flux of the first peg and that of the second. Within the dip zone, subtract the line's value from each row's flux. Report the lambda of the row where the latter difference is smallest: 4455.86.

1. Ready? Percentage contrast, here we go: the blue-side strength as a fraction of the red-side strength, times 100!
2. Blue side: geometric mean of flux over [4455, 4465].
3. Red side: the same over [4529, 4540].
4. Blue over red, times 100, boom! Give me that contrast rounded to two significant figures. 94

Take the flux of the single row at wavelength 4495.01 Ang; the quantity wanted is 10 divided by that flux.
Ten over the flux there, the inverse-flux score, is 0.55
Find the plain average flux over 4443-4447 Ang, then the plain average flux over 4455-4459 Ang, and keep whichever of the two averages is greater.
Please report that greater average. 19.9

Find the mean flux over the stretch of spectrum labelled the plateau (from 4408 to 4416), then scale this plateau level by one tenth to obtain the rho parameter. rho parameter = 1.84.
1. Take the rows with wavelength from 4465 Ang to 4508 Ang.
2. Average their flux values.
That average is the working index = 20.1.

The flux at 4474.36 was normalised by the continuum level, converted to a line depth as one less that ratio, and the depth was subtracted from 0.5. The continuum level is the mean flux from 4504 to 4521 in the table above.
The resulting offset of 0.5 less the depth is 0.453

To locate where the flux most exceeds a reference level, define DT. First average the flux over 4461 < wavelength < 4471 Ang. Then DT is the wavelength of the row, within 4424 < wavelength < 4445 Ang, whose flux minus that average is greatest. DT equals 4439.47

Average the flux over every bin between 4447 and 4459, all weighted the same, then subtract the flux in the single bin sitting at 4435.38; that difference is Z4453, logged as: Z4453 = 2.6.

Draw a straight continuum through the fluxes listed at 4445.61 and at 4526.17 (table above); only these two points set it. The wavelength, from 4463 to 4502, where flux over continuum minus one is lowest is 4482.61 Ang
